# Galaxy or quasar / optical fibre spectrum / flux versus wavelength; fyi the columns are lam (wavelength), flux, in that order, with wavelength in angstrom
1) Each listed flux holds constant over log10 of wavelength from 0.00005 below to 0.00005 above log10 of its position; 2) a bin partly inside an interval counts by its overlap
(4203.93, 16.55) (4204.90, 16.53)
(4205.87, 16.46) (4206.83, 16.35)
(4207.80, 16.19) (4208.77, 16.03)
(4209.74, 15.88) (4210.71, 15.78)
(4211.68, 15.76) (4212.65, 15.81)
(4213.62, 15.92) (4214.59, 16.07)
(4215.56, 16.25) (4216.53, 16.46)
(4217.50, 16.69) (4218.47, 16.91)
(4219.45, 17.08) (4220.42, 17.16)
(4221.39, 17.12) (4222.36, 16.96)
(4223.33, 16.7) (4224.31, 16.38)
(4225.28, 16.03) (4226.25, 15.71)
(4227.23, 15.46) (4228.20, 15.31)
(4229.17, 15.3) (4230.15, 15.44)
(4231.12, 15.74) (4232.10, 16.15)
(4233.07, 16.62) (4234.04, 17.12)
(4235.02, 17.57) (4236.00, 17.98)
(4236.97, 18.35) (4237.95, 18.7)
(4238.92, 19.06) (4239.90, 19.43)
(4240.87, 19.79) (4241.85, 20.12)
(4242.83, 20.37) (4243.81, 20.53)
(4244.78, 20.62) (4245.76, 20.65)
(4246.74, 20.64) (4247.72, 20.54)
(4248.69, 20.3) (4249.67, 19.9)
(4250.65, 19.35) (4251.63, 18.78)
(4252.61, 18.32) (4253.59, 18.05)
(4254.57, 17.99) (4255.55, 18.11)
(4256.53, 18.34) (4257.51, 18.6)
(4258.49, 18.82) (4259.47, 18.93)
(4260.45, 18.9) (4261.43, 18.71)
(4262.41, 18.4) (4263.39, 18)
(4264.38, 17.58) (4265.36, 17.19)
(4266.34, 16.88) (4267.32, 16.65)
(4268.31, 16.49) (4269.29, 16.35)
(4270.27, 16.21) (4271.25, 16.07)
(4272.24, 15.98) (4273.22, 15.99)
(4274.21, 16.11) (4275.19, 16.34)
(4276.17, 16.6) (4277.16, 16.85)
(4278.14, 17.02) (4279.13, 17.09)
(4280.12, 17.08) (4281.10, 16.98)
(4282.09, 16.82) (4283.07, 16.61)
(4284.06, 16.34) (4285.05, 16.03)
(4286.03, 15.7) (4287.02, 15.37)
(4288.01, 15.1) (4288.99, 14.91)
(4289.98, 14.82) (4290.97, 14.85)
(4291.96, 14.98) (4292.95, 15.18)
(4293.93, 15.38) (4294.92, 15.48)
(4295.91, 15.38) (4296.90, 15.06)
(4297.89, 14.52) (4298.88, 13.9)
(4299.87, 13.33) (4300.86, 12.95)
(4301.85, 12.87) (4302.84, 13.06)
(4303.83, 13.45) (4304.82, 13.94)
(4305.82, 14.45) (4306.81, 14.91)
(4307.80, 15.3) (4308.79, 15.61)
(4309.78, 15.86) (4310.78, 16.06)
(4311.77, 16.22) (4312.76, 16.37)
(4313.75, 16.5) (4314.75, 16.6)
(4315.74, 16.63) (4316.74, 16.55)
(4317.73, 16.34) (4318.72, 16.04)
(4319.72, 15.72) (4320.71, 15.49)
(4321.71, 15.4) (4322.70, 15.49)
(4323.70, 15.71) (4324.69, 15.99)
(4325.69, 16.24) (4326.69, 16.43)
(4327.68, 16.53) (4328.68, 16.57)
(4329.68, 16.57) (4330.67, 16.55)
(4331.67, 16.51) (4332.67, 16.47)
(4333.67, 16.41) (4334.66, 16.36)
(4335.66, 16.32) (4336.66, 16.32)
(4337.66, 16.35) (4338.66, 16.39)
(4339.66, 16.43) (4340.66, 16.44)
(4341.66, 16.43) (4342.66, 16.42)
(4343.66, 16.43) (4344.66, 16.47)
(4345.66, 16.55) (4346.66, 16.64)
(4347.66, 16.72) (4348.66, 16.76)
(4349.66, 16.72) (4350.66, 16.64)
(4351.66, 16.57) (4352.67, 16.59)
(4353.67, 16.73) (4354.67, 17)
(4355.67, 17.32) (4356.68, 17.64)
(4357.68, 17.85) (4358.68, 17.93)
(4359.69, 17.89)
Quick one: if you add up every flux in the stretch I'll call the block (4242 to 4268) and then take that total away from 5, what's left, -486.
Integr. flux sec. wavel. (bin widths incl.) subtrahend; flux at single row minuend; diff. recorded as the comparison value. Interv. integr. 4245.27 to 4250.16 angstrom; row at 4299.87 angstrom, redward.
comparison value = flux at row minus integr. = -86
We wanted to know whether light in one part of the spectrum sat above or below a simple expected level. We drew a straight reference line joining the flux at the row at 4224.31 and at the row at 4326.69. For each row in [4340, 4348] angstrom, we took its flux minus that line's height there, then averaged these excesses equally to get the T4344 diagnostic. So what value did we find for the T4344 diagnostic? 0.07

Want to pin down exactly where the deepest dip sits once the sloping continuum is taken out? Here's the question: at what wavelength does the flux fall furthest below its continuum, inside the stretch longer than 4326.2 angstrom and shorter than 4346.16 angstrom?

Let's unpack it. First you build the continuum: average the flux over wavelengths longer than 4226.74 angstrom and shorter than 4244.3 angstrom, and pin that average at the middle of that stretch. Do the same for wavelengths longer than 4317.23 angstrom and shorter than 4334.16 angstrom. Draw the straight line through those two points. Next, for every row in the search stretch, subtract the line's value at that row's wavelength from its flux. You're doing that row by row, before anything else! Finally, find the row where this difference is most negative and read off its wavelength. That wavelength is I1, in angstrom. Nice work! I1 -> 4326.69 angstrom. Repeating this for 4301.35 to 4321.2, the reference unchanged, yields 4301.85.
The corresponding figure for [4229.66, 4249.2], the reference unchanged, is 4230.15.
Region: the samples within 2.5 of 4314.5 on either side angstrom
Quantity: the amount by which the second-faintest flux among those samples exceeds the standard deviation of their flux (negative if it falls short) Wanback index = 16.4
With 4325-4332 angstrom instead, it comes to 16.3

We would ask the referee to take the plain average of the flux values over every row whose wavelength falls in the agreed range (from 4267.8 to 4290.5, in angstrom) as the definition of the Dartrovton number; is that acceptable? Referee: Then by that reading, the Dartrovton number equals 16.2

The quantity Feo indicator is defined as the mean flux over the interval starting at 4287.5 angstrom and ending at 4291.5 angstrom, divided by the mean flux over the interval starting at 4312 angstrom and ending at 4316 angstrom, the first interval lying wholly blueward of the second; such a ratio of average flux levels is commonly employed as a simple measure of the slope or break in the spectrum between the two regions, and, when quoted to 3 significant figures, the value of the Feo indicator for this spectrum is 0.903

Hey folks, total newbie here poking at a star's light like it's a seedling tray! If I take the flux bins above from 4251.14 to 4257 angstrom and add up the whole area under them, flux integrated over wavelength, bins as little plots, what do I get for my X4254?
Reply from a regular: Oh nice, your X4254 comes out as 107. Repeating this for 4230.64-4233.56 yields 47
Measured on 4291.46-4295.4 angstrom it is 60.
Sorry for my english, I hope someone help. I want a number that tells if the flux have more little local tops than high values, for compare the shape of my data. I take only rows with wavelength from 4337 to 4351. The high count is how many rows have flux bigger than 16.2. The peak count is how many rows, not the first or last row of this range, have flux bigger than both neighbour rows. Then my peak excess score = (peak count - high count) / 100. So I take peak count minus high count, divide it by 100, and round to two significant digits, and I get -0.12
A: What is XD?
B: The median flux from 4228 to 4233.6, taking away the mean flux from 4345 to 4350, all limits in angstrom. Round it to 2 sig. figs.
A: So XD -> -1.1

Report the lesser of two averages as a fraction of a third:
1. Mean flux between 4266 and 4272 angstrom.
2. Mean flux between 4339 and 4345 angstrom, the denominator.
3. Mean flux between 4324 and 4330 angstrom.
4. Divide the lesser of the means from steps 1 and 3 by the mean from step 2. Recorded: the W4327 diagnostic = 1.00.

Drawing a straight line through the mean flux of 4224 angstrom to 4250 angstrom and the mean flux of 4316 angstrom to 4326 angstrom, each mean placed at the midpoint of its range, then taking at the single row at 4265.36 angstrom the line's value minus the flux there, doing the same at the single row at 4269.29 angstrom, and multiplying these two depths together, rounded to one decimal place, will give 0.2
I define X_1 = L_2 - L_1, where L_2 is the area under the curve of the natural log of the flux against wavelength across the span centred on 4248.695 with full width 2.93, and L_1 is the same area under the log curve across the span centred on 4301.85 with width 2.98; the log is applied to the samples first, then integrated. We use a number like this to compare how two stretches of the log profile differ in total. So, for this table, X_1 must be 1.2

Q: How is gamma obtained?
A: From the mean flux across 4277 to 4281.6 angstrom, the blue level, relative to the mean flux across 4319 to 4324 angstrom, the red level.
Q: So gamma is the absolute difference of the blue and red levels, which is 1.4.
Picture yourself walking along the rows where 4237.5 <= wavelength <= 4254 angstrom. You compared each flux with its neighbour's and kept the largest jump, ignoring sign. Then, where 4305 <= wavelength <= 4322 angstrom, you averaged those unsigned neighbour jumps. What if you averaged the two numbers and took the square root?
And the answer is 0.626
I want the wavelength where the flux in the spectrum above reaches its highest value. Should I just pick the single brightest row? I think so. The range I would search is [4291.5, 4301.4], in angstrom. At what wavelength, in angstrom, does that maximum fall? 4294.92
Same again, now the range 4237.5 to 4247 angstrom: 4245.76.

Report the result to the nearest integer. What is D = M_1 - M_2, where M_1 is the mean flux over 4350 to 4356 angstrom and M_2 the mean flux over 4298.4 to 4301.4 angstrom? 3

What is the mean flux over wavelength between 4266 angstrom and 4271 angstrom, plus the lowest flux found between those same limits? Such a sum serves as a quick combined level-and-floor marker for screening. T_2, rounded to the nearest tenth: 32.7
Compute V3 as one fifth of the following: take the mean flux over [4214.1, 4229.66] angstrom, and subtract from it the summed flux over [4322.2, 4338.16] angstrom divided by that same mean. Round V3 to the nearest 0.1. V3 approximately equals 0.1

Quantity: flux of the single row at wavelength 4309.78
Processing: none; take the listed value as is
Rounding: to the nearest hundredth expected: 15.86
